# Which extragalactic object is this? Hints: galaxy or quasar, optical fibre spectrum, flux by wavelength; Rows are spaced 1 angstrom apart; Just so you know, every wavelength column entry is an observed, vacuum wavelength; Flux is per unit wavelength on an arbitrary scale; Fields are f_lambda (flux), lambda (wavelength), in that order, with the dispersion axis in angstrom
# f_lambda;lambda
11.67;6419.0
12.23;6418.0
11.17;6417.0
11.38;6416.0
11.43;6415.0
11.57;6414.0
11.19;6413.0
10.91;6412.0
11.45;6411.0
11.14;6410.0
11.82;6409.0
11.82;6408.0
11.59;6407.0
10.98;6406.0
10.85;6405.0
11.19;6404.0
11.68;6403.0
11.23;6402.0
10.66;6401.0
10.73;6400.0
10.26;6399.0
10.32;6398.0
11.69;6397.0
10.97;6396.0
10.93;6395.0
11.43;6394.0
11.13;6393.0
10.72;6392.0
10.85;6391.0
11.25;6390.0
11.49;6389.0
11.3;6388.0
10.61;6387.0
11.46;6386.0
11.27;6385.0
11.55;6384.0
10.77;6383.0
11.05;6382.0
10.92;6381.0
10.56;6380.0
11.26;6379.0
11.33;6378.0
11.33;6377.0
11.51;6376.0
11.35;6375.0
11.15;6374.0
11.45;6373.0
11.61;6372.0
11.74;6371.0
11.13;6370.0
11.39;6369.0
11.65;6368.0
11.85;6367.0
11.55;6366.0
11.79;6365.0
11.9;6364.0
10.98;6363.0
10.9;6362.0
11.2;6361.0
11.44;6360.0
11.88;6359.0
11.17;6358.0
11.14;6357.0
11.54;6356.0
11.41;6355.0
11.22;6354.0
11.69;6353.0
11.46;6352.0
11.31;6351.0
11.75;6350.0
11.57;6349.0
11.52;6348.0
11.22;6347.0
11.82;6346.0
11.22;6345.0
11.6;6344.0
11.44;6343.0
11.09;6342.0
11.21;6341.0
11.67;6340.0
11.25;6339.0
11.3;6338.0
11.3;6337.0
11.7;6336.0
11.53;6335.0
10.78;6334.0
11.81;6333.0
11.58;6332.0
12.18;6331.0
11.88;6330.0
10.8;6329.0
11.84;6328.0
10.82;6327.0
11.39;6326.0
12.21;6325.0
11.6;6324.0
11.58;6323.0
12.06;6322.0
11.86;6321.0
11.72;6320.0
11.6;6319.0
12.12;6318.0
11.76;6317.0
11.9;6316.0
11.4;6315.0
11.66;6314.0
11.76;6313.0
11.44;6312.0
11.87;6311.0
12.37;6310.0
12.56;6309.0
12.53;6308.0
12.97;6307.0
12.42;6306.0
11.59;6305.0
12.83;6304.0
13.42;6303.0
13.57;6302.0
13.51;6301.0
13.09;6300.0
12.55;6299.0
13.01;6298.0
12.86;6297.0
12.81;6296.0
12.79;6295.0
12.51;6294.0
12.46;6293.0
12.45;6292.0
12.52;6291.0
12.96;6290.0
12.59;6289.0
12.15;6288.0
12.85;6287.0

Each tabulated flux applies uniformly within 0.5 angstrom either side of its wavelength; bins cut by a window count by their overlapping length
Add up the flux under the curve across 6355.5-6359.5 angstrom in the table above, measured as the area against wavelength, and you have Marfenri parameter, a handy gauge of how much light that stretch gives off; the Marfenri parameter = 45.7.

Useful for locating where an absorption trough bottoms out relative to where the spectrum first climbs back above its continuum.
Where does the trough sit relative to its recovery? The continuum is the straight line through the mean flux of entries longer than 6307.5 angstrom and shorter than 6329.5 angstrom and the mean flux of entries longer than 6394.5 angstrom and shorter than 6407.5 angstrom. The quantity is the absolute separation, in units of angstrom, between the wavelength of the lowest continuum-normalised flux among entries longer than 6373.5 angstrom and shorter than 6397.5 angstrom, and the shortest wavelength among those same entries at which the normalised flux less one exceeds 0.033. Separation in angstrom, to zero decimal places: 4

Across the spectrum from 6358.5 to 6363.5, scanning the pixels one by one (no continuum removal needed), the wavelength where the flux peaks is 6359.0 angstrom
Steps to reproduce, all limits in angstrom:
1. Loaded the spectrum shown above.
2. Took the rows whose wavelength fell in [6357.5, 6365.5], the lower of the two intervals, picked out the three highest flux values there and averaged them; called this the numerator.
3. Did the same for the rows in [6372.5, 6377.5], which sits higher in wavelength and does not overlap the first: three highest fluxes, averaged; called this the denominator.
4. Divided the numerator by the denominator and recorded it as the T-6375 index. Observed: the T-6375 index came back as 1.037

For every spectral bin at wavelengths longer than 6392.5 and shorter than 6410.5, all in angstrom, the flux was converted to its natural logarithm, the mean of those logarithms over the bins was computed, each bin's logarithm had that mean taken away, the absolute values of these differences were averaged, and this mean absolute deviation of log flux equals 0.034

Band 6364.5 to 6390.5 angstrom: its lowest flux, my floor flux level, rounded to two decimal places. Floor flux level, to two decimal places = 10.56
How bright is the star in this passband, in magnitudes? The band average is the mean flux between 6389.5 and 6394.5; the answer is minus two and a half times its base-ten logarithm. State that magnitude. -2.61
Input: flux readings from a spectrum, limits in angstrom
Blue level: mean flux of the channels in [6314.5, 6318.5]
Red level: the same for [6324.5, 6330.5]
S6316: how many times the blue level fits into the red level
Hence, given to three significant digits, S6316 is 0.974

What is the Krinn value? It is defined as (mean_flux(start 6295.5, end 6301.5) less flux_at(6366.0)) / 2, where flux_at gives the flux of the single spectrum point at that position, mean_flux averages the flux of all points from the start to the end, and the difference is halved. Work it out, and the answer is 0.71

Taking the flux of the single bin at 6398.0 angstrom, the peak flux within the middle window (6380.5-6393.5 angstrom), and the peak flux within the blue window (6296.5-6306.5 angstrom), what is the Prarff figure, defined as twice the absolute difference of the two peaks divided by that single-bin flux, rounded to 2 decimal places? 0.39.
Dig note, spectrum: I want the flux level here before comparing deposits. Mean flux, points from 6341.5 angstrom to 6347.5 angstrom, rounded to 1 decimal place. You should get 11.4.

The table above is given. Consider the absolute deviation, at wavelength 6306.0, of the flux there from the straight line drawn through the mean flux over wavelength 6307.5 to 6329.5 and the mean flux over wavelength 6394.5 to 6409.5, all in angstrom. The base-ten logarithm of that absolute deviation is -0.25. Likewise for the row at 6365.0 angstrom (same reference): -0.41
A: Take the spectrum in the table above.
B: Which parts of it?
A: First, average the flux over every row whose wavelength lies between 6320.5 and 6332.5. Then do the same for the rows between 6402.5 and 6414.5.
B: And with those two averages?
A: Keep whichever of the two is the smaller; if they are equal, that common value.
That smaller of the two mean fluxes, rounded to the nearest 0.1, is 11.3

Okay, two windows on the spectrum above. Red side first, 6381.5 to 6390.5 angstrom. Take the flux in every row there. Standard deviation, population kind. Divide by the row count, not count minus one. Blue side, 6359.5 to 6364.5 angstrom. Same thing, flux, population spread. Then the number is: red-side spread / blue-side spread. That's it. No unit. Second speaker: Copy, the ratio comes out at 0.85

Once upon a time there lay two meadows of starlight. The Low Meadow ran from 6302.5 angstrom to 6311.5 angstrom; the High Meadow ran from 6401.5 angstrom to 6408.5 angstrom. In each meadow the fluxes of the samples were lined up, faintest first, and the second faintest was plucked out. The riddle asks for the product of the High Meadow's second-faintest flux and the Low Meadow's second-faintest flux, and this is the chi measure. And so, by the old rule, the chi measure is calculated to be 130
